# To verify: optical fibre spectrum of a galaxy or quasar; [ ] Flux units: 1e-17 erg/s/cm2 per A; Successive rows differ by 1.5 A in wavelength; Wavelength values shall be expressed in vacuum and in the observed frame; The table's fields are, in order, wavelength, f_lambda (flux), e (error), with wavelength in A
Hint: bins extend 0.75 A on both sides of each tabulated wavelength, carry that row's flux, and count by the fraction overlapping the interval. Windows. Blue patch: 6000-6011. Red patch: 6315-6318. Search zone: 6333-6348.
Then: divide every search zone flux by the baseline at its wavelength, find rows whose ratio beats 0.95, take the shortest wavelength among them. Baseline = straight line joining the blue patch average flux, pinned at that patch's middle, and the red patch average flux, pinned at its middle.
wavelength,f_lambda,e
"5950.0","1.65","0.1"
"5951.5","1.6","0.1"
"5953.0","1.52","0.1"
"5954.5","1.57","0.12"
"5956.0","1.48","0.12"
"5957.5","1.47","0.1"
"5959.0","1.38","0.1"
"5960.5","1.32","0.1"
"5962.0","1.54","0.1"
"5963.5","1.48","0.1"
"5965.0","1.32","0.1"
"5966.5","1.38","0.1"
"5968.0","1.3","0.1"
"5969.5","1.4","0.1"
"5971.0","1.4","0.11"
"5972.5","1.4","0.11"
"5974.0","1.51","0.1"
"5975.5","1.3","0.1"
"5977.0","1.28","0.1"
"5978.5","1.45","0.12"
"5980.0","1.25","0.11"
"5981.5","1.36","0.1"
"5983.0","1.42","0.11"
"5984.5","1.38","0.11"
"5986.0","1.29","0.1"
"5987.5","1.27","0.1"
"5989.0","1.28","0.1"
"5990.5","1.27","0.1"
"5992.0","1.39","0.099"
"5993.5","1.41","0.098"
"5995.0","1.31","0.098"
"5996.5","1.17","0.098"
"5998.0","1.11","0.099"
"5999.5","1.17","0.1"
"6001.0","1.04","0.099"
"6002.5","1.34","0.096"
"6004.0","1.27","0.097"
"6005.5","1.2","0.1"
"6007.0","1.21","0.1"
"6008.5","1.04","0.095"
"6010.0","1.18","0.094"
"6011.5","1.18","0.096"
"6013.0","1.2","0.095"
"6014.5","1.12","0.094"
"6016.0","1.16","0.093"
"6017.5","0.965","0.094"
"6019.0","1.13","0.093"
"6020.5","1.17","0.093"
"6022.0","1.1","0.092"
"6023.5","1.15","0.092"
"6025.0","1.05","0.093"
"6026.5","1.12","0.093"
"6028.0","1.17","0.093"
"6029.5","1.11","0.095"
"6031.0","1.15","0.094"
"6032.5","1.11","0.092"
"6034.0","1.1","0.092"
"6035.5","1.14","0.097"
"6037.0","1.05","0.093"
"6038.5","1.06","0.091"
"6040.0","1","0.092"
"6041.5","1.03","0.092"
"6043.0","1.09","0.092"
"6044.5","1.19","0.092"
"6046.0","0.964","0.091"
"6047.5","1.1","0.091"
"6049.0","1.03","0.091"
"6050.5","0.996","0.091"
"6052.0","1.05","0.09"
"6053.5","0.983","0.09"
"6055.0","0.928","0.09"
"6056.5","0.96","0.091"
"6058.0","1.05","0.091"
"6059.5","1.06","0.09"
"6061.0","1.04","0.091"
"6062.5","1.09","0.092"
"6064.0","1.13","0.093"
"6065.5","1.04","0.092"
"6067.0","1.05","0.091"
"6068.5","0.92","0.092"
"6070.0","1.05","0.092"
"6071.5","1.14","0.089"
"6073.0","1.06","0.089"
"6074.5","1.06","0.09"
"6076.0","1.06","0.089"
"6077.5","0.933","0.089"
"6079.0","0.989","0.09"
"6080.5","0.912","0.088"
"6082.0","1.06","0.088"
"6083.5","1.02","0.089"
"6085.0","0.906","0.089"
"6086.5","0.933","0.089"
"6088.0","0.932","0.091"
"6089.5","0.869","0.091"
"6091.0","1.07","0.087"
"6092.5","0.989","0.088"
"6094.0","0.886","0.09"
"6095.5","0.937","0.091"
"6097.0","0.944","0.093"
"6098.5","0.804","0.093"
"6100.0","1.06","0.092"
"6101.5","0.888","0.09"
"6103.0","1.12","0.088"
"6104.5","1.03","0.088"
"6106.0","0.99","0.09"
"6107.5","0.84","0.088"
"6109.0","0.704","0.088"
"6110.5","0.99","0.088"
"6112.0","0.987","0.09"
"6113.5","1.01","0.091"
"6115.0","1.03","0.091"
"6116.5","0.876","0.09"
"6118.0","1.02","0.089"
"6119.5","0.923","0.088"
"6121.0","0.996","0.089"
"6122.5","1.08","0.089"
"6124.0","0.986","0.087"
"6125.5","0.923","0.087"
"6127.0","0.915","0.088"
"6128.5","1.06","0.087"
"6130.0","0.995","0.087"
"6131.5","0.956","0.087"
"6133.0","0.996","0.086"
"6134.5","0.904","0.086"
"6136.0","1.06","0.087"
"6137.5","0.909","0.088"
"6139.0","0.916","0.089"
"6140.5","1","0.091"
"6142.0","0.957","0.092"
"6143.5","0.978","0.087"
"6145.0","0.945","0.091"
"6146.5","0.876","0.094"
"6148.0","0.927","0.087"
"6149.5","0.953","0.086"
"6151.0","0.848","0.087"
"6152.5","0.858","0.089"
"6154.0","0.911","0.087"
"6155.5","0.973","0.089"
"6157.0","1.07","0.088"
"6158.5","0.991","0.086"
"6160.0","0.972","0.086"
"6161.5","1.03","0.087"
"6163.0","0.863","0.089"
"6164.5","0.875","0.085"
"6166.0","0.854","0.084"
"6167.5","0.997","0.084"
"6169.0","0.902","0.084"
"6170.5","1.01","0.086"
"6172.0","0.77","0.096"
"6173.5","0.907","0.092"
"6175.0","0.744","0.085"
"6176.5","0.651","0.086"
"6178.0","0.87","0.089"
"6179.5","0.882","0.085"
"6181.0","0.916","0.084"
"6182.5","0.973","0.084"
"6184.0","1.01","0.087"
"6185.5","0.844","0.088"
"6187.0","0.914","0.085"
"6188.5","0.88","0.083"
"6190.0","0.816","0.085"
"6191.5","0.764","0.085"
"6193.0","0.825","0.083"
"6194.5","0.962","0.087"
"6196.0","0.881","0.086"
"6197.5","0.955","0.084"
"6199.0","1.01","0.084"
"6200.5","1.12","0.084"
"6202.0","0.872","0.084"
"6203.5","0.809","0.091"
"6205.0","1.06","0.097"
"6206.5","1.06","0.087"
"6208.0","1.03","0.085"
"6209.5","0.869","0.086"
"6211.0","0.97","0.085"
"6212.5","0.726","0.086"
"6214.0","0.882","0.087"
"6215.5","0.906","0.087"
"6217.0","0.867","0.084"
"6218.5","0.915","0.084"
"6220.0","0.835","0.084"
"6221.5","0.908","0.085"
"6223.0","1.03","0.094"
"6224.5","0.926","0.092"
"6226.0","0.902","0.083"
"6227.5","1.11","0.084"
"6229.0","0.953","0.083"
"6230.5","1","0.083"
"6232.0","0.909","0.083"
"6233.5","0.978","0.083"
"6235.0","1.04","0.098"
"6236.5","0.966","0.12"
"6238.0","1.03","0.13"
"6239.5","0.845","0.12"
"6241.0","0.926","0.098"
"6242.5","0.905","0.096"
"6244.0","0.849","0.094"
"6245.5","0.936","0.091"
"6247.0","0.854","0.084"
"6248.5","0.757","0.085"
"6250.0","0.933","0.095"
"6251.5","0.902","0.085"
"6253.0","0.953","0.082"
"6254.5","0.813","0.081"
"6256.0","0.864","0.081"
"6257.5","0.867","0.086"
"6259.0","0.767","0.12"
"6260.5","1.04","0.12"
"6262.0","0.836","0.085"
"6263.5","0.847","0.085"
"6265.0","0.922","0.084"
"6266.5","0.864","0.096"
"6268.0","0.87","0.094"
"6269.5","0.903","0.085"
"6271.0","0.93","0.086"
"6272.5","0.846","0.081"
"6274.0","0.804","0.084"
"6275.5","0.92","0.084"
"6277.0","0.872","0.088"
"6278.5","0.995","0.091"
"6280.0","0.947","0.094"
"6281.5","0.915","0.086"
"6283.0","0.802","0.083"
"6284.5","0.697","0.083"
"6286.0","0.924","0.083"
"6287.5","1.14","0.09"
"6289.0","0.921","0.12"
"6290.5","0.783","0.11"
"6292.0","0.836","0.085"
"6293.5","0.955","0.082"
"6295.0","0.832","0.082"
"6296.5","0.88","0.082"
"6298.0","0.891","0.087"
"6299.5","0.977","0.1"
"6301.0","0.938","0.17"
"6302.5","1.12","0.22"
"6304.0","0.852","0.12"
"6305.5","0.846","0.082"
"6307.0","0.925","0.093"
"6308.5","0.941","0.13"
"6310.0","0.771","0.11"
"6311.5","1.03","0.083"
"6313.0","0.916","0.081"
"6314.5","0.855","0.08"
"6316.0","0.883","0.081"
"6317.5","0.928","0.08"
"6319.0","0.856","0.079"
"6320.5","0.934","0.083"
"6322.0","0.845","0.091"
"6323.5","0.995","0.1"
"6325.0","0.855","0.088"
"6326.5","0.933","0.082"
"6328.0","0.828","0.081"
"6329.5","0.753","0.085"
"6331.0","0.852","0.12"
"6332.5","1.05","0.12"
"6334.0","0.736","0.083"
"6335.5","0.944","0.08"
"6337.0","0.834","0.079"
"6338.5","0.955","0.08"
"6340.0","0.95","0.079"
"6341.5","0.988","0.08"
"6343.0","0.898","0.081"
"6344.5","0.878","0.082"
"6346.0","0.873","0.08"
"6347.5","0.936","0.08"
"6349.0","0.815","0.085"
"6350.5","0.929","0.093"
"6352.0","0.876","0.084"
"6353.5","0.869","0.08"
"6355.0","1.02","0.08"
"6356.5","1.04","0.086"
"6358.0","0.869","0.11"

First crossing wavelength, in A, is 6335.5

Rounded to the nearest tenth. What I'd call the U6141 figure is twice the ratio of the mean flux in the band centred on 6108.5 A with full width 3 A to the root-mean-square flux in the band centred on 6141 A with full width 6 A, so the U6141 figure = 1.6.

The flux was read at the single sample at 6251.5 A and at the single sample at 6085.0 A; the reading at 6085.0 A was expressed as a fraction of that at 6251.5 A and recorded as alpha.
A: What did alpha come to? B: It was 1.0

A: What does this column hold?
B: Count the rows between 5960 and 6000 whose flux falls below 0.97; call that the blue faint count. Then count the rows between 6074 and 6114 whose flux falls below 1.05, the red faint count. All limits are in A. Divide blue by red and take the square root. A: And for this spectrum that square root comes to 0.00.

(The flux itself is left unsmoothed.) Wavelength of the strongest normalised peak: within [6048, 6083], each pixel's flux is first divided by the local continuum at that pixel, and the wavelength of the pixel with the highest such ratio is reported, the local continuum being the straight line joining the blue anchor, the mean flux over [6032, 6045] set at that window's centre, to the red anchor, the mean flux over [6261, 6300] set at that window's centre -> 6071.5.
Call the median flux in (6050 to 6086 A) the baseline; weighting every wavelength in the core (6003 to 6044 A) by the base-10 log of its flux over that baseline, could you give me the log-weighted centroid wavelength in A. 6017.6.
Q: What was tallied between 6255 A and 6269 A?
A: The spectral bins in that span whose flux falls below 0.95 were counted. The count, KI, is 8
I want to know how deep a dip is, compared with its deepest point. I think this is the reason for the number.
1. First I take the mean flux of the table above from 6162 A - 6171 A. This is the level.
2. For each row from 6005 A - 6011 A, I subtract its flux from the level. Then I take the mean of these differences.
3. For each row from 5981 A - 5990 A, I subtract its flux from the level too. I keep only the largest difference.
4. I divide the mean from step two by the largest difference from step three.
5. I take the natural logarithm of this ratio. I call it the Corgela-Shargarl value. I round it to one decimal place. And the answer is -0.4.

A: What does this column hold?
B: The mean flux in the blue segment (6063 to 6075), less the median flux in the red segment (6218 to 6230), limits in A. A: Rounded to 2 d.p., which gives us 0.14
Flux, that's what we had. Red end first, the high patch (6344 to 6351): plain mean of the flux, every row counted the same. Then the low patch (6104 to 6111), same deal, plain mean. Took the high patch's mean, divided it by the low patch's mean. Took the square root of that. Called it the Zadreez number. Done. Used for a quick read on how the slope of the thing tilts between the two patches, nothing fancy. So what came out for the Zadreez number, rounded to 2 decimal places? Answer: 0.99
